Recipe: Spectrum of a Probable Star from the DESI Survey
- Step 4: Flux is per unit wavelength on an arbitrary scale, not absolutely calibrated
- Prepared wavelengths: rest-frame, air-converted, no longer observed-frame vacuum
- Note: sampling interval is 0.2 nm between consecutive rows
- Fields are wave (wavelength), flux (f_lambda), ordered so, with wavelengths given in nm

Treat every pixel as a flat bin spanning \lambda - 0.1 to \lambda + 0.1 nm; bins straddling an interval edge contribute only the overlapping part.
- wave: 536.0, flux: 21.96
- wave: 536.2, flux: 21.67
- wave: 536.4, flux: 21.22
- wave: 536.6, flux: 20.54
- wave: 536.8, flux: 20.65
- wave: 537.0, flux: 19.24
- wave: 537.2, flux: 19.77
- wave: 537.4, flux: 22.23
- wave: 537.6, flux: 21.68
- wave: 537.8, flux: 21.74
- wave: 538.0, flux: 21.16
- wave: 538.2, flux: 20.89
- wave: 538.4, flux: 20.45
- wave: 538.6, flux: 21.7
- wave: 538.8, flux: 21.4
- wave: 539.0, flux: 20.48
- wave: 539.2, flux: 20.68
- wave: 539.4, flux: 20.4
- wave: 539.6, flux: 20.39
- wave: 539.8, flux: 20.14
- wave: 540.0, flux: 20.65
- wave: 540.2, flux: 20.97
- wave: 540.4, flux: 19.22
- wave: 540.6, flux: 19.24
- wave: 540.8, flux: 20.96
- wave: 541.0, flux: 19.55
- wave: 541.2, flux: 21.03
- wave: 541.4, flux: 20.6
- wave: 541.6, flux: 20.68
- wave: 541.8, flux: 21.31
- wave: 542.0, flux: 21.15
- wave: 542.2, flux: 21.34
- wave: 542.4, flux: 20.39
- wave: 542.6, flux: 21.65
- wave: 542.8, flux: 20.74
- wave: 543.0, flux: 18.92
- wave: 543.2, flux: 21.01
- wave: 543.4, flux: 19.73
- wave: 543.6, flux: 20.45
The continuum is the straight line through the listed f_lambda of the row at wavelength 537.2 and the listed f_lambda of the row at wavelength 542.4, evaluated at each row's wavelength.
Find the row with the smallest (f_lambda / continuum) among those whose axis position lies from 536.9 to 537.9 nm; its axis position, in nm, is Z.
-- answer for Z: 537.0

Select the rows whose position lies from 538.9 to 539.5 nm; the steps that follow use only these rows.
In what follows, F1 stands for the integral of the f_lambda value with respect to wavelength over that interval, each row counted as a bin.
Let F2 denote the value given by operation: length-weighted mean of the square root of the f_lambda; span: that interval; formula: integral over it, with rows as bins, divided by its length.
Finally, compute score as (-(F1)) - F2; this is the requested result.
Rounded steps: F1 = 12.3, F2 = 4.53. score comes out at -16.8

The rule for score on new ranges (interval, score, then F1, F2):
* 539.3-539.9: -16.7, 12.2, 4.51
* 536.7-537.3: -16.4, 11.9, 4.46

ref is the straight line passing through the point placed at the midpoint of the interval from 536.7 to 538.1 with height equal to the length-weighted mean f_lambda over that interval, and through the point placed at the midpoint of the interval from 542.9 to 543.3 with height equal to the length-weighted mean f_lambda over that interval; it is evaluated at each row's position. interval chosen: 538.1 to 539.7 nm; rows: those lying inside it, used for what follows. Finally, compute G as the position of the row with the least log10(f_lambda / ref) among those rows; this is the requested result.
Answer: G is 538.4 nm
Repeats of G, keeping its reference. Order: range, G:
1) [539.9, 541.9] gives 540.4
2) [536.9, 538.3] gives 537.0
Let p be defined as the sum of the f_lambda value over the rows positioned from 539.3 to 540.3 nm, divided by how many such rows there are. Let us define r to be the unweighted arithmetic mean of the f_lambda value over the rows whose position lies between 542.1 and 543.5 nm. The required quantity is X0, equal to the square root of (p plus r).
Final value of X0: 6.41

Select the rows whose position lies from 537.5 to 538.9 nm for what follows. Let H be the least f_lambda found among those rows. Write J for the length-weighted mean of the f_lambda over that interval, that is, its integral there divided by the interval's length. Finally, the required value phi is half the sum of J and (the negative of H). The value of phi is 0.42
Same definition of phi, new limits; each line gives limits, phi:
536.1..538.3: 0.87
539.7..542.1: 0.62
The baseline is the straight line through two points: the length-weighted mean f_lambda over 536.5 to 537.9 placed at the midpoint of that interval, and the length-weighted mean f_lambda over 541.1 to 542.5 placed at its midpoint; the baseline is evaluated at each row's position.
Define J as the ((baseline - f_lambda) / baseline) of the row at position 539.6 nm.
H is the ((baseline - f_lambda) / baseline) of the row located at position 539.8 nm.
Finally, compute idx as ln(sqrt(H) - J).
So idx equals -1.80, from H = 0.036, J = 0.02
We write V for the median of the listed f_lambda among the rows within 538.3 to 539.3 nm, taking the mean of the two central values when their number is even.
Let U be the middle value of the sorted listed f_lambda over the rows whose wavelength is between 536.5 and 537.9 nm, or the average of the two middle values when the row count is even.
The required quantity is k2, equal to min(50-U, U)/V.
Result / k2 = 1.00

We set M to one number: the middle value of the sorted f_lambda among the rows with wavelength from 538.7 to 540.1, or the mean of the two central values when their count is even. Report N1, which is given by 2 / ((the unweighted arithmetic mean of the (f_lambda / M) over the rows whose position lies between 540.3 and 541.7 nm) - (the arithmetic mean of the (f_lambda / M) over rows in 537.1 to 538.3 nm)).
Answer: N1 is -39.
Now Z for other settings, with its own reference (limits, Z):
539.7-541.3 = 540.6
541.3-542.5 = 542.4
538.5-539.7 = 539.6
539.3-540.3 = 539.8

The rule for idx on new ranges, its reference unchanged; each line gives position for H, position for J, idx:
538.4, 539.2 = -2.03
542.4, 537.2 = -2.20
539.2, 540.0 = -2.46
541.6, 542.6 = -1.95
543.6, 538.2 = -1.84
